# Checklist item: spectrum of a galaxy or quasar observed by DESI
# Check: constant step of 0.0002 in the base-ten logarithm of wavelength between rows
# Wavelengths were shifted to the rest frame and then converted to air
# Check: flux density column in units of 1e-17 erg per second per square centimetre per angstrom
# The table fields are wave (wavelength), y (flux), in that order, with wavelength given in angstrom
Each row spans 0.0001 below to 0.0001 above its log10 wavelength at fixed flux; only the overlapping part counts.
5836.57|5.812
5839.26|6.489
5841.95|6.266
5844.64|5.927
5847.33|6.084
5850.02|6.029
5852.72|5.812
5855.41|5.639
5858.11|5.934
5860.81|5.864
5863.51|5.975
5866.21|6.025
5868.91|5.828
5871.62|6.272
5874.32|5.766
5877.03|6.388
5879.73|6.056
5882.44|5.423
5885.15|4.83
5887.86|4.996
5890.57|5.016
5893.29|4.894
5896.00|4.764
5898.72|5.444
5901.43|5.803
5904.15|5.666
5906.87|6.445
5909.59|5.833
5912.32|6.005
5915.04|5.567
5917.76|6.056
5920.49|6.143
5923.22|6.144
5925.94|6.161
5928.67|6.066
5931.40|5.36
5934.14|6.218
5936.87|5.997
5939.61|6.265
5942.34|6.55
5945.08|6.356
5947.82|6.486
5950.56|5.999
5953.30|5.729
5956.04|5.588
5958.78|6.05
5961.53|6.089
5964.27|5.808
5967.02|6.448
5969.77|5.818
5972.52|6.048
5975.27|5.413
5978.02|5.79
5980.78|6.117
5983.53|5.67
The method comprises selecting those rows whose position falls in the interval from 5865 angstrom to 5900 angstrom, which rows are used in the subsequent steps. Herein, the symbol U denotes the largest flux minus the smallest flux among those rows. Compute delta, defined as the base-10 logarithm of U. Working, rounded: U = 1.6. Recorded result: 0.21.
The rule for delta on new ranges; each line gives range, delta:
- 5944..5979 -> 0.03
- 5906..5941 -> 0.04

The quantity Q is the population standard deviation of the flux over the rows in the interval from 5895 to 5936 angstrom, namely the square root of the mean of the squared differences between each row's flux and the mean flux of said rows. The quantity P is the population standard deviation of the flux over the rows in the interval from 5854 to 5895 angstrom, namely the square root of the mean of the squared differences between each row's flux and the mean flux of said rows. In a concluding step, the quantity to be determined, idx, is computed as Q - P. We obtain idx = -0.08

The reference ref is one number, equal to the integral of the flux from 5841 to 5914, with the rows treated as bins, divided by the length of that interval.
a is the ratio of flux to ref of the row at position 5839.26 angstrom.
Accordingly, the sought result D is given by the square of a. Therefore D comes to 1.28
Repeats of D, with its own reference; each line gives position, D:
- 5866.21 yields 1.10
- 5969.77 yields 1.03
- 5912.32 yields 1.10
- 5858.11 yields 1.07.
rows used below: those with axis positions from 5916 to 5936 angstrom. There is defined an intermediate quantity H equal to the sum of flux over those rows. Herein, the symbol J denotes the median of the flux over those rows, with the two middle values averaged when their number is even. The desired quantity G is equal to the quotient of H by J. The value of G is 6.86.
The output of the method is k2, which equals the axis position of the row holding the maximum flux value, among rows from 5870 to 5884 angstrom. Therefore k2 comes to 5877.03 angstrom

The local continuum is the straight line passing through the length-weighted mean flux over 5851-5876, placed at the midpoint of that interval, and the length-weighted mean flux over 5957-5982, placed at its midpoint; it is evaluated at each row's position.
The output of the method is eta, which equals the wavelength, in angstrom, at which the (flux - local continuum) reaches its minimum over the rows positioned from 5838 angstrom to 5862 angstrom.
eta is 5855.41 angstrom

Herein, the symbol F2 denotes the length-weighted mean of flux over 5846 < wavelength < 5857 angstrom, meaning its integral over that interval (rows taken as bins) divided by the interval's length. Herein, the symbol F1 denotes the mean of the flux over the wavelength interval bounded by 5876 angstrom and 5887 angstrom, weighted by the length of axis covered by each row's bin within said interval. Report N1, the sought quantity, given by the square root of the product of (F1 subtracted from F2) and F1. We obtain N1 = 1.22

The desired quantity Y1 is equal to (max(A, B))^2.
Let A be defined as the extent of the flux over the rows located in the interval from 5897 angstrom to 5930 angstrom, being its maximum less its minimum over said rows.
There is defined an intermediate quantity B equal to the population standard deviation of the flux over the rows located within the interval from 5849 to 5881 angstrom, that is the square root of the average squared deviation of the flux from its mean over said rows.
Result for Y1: 1.00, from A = 1.0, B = 0.202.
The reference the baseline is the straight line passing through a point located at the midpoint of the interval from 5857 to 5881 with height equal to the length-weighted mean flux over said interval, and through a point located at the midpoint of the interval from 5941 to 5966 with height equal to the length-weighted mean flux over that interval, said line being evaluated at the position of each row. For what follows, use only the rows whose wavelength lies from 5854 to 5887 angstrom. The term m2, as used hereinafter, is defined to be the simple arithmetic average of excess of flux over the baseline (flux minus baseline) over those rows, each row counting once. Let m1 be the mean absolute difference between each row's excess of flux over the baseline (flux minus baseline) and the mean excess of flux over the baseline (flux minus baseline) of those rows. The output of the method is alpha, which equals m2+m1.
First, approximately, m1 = 0.28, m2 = -0.2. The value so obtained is 0.101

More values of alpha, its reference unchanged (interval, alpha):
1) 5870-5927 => 0.107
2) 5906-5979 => 0.194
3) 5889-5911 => -0.104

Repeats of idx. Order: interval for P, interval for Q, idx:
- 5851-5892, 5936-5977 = -0.12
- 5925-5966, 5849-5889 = 0.10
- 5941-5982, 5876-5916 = 0.21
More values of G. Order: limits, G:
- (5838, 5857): 7.01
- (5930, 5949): 6.90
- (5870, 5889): 6.89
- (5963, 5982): 7.12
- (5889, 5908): 6.99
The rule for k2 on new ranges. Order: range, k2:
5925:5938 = 5934.14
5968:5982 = 5980.78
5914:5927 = 5925.94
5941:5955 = 5942.34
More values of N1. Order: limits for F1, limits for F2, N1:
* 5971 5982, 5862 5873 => 1.04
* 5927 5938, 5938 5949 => 1.70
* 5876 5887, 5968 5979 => 0.97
